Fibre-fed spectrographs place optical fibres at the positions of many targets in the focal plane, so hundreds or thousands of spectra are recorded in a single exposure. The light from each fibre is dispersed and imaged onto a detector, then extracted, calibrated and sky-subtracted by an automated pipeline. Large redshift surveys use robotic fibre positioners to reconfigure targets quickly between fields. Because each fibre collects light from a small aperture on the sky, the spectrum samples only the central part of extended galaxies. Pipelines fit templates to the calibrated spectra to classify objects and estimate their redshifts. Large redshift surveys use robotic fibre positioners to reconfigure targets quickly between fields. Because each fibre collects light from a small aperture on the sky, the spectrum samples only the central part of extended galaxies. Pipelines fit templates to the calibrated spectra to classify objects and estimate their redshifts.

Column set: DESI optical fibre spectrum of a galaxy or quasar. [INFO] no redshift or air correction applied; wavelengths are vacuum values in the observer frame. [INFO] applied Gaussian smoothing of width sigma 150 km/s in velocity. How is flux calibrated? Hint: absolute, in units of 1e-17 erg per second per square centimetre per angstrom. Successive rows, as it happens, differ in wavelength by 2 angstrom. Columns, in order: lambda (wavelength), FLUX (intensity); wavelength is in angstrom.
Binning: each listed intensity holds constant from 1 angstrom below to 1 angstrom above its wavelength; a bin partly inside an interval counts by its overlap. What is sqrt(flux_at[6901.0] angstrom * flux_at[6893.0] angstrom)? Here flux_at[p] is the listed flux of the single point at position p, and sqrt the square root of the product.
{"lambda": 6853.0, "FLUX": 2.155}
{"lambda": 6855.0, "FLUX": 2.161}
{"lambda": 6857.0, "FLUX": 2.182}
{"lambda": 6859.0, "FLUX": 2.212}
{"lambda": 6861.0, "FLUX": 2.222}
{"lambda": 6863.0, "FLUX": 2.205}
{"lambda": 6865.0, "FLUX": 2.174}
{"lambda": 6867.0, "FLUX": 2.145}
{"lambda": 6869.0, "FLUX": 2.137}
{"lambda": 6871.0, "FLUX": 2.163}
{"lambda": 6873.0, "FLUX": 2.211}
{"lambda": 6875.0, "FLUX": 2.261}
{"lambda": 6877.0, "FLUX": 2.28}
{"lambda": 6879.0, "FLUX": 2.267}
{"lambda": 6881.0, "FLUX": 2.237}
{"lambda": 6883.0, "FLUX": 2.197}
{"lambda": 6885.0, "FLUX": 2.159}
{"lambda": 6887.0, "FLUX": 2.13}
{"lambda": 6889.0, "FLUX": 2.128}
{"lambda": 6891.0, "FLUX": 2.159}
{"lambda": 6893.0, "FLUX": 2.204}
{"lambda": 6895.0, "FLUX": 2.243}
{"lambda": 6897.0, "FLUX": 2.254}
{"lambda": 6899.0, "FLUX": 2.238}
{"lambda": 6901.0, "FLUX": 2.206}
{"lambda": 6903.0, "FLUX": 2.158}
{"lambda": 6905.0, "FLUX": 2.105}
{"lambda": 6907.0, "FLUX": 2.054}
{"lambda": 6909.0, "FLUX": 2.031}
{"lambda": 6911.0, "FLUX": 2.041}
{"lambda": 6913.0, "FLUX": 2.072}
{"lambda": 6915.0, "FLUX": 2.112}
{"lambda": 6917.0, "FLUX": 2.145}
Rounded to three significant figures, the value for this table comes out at 2.20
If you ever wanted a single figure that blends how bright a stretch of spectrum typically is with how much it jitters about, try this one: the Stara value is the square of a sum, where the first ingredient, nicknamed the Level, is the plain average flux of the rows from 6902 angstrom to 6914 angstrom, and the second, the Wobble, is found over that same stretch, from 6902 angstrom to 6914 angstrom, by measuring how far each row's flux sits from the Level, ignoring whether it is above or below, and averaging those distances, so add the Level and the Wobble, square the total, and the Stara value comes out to 4.47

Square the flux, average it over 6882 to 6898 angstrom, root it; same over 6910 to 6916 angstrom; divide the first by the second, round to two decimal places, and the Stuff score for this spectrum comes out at 1.05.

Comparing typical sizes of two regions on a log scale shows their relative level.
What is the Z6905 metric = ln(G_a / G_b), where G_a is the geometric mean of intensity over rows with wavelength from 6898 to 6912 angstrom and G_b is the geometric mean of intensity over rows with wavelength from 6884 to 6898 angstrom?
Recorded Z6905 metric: -0.030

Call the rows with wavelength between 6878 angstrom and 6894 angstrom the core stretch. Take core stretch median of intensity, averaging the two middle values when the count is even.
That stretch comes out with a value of 2.178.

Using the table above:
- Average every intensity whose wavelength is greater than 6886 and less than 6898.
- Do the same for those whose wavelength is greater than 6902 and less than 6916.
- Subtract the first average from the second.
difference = -0.10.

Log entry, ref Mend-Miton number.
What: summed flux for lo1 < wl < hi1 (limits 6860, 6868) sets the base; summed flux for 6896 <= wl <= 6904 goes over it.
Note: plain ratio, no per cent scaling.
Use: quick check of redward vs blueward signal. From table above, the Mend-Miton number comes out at 1.01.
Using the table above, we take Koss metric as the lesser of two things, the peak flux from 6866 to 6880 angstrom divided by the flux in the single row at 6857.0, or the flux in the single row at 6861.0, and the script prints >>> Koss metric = 1.04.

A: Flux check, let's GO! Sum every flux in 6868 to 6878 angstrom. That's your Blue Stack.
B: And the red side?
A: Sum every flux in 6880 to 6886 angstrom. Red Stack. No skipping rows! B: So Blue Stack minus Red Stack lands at 4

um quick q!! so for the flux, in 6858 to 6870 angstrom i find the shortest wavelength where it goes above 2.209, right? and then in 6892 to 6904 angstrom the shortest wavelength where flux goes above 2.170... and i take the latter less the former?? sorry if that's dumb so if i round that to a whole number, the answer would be 34 angstrom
